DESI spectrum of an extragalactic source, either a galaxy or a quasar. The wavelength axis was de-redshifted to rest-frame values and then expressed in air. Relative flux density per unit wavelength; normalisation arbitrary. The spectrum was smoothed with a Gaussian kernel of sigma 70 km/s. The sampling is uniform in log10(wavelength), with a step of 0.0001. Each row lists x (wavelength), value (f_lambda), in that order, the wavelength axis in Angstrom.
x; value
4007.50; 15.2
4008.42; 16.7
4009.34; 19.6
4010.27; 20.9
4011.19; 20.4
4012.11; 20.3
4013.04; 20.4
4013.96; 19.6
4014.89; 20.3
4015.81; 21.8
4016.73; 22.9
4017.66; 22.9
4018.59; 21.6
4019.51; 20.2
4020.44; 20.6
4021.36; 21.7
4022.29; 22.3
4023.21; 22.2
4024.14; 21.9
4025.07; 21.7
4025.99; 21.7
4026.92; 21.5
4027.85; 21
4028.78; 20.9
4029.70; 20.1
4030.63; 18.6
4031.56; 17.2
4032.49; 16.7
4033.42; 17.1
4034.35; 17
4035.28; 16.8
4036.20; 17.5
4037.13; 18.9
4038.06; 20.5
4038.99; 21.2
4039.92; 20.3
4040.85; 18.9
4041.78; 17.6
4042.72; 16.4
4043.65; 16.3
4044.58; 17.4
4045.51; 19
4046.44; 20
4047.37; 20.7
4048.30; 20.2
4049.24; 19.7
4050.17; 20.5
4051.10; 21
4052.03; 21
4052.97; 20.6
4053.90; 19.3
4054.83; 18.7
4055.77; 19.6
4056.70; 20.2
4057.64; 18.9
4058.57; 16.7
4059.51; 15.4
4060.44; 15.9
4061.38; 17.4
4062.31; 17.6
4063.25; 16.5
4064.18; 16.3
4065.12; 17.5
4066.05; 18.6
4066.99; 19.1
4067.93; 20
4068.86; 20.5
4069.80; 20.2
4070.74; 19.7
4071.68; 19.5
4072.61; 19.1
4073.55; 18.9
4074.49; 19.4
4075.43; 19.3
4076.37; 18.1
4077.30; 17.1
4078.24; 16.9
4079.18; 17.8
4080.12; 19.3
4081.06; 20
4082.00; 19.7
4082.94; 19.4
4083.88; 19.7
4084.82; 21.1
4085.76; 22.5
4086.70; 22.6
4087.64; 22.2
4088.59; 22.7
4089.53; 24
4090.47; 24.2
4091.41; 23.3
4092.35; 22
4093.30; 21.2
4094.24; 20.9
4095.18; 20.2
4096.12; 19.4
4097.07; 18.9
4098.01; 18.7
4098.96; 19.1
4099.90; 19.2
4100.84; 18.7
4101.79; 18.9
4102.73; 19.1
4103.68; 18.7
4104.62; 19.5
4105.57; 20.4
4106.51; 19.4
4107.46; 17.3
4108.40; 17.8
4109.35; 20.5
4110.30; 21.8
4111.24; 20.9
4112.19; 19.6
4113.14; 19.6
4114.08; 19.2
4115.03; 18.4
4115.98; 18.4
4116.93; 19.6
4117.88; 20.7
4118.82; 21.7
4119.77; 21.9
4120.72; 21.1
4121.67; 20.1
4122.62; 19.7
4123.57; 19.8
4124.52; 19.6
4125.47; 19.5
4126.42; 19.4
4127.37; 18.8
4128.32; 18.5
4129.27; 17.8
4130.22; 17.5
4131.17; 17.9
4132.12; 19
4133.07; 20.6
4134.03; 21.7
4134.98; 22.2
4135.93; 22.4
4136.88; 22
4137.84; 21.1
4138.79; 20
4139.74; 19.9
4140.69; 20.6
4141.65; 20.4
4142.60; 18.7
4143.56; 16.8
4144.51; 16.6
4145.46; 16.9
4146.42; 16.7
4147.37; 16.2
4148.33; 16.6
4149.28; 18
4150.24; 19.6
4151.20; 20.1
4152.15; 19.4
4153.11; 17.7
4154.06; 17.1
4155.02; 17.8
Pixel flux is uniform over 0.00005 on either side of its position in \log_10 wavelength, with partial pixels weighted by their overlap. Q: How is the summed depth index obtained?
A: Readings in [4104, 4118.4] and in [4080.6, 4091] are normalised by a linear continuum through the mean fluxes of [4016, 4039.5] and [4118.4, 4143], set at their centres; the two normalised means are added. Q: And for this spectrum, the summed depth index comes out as 2.05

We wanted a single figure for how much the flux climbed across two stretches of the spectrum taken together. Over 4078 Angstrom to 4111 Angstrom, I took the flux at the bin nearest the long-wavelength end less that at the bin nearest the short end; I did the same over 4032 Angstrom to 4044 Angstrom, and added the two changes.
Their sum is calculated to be 4.5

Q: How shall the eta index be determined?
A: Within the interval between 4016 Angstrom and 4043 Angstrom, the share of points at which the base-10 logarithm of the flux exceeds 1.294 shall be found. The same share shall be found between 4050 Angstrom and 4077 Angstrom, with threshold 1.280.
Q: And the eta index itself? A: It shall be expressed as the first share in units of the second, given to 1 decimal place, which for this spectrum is 1.1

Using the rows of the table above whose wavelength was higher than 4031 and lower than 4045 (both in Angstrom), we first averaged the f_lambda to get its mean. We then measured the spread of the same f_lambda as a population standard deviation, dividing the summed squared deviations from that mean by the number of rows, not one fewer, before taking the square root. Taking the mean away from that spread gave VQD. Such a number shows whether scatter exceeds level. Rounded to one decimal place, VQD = -16.5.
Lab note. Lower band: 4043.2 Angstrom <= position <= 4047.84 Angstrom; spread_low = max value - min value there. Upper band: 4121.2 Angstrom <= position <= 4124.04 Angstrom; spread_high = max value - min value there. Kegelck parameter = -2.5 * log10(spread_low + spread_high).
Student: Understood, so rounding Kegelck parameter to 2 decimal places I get -1.70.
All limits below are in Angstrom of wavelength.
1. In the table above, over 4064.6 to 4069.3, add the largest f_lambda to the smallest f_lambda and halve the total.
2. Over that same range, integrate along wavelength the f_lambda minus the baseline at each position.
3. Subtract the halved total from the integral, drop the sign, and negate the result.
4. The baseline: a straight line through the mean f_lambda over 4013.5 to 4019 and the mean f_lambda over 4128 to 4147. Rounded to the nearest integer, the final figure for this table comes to -26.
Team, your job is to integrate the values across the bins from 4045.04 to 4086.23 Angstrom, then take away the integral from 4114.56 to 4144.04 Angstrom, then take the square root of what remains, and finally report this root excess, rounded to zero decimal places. 14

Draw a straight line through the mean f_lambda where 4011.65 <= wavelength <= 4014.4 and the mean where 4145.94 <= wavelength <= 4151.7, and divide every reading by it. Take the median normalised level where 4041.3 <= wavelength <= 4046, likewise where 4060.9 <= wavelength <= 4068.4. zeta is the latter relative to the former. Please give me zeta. 1.03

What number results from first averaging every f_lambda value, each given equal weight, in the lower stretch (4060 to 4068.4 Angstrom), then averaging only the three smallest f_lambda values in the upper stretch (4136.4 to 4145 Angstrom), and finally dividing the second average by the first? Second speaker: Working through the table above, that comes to 0.98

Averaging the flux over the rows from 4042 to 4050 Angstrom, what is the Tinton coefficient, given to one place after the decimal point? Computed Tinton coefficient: 18.7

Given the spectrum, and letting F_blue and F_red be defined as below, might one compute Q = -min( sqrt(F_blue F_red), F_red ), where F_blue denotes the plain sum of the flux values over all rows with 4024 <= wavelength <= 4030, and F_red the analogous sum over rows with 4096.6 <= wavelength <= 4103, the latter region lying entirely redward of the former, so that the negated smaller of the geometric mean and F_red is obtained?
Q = -133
